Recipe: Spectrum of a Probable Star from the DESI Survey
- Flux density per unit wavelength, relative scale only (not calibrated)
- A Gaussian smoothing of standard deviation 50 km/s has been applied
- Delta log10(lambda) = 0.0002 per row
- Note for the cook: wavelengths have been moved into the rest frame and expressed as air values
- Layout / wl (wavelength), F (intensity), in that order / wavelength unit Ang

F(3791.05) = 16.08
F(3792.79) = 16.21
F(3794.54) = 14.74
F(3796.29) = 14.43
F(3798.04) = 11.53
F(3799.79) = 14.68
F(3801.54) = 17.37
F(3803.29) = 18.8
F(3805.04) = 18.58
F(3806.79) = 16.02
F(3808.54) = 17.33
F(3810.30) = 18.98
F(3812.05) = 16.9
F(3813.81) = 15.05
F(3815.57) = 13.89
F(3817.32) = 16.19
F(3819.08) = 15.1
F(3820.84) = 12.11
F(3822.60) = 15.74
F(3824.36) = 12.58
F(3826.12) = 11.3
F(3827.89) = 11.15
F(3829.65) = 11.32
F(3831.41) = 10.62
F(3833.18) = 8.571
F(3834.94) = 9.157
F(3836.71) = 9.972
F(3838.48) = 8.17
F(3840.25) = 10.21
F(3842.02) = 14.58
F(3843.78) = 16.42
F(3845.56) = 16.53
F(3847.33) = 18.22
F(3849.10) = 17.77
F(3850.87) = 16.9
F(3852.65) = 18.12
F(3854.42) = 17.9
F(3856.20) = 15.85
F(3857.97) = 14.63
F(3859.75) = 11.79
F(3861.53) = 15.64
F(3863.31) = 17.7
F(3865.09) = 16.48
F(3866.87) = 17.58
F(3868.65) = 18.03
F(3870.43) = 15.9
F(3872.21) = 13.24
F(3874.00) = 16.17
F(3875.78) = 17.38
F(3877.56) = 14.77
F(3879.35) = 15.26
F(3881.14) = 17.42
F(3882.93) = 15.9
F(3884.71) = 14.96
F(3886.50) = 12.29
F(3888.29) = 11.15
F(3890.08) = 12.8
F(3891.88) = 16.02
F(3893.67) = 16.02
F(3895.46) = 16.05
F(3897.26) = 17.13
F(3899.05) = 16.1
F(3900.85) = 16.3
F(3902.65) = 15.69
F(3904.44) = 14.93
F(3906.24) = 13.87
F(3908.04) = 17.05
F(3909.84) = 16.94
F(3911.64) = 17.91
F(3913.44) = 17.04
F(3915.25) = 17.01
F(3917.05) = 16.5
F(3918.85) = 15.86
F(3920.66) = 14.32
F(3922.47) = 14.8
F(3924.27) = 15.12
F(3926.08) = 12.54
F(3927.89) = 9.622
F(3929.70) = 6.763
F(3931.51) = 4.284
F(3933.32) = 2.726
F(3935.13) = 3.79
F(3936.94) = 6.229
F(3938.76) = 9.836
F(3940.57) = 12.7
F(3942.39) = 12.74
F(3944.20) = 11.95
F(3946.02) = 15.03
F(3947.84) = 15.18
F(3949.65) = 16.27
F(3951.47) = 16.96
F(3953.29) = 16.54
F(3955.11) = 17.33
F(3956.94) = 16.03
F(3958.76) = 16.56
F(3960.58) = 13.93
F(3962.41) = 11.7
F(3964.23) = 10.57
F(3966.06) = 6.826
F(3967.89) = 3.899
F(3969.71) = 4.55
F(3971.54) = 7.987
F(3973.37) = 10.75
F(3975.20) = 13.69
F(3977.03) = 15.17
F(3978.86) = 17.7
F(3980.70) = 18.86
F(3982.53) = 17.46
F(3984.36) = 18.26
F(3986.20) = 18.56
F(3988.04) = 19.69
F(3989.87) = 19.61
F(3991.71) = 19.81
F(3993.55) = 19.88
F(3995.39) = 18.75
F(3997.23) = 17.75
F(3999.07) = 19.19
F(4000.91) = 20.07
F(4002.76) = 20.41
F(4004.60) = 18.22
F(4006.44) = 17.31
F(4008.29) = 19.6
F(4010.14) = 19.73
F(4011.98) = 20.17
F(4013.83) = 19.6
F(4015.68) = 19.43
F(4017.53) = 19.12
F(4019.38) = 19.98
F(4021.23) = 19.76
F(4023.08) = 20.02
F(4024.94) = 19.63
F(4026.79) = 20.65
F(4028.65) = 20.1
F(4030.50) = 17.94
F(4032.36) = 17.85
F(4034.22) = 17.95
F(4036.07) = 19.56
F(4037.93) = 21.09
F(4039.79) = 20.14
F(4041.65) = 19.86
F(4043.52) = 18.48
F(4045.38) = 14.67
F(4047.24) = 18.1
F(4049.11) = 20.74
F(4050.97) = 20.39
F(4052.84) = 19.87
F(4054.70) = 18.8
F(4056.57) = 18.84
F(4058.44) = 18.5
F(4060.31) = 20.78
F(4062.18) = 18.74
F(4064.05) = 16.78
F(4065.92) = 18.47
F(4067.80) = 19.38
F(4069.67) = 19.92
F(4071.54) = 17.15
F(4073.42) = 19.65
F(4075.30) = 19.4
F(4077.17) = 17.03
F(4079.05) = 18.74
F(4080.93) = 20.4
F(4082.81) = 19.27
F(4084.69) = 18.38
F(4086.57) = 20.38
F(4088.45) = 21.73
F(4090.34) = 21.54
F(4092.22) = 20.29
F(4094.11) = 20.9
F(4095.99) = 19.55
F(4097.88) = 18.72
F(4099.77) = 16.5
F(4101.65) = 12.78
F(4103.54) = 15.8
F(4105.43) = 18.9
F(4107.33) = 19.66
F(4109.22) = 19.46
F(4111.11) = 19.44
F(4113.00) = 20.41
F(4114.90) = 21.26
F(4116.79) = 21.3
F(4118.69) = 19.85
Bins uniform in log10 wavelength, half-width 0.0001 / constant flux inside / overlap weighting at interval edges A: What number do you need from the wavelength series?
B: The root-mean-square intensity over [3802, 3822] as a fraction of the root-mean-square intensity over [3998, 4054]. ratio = 0.85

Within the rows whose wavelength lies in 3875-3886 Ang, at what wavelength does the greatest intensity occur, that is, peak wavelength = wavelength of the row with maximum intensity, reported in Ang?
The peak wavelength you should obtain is 3881.14 Ang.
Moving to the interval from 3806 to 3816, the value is 3810.30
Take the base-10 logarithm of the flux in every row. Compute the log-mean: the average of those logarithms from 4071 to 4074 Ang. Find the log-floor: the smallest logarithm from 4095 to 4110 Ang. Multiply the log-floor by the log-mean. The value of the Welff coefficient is 1.40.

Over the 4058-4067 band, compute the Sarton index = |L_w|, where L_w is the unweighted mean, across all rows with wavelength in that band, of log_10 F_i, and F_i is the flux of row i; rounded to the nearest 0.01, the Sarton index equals 1.27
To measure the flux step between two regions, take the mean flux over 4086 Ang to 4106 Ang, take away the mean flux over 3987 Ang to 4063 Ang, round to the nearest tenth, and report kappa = -0.5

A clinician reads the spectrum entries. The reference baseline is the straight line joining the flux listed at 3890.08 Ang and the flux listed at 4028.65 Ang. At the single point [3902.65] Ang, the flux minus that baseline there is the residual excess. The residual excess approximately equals 2.2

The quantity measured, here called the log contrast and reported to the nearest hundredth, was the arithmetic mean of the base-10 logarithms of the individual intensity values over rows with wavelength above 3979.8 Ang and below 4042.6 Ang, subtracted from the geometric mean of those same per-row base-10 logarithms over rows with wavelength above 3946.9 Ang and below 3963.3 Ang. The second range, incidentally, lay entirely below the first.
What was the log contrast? -0.10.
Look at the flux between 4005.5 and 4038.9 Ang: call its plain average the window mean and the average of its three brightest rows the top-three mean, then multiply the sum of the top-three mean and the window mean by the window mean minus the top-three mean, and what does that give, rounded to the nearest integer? -49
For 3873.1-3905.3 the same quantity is -64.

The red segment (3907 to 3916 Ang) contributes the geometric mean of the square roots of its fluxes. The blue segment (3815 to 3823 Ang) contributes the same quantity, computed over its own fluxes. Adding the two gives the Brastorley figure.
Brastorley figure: 7.96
